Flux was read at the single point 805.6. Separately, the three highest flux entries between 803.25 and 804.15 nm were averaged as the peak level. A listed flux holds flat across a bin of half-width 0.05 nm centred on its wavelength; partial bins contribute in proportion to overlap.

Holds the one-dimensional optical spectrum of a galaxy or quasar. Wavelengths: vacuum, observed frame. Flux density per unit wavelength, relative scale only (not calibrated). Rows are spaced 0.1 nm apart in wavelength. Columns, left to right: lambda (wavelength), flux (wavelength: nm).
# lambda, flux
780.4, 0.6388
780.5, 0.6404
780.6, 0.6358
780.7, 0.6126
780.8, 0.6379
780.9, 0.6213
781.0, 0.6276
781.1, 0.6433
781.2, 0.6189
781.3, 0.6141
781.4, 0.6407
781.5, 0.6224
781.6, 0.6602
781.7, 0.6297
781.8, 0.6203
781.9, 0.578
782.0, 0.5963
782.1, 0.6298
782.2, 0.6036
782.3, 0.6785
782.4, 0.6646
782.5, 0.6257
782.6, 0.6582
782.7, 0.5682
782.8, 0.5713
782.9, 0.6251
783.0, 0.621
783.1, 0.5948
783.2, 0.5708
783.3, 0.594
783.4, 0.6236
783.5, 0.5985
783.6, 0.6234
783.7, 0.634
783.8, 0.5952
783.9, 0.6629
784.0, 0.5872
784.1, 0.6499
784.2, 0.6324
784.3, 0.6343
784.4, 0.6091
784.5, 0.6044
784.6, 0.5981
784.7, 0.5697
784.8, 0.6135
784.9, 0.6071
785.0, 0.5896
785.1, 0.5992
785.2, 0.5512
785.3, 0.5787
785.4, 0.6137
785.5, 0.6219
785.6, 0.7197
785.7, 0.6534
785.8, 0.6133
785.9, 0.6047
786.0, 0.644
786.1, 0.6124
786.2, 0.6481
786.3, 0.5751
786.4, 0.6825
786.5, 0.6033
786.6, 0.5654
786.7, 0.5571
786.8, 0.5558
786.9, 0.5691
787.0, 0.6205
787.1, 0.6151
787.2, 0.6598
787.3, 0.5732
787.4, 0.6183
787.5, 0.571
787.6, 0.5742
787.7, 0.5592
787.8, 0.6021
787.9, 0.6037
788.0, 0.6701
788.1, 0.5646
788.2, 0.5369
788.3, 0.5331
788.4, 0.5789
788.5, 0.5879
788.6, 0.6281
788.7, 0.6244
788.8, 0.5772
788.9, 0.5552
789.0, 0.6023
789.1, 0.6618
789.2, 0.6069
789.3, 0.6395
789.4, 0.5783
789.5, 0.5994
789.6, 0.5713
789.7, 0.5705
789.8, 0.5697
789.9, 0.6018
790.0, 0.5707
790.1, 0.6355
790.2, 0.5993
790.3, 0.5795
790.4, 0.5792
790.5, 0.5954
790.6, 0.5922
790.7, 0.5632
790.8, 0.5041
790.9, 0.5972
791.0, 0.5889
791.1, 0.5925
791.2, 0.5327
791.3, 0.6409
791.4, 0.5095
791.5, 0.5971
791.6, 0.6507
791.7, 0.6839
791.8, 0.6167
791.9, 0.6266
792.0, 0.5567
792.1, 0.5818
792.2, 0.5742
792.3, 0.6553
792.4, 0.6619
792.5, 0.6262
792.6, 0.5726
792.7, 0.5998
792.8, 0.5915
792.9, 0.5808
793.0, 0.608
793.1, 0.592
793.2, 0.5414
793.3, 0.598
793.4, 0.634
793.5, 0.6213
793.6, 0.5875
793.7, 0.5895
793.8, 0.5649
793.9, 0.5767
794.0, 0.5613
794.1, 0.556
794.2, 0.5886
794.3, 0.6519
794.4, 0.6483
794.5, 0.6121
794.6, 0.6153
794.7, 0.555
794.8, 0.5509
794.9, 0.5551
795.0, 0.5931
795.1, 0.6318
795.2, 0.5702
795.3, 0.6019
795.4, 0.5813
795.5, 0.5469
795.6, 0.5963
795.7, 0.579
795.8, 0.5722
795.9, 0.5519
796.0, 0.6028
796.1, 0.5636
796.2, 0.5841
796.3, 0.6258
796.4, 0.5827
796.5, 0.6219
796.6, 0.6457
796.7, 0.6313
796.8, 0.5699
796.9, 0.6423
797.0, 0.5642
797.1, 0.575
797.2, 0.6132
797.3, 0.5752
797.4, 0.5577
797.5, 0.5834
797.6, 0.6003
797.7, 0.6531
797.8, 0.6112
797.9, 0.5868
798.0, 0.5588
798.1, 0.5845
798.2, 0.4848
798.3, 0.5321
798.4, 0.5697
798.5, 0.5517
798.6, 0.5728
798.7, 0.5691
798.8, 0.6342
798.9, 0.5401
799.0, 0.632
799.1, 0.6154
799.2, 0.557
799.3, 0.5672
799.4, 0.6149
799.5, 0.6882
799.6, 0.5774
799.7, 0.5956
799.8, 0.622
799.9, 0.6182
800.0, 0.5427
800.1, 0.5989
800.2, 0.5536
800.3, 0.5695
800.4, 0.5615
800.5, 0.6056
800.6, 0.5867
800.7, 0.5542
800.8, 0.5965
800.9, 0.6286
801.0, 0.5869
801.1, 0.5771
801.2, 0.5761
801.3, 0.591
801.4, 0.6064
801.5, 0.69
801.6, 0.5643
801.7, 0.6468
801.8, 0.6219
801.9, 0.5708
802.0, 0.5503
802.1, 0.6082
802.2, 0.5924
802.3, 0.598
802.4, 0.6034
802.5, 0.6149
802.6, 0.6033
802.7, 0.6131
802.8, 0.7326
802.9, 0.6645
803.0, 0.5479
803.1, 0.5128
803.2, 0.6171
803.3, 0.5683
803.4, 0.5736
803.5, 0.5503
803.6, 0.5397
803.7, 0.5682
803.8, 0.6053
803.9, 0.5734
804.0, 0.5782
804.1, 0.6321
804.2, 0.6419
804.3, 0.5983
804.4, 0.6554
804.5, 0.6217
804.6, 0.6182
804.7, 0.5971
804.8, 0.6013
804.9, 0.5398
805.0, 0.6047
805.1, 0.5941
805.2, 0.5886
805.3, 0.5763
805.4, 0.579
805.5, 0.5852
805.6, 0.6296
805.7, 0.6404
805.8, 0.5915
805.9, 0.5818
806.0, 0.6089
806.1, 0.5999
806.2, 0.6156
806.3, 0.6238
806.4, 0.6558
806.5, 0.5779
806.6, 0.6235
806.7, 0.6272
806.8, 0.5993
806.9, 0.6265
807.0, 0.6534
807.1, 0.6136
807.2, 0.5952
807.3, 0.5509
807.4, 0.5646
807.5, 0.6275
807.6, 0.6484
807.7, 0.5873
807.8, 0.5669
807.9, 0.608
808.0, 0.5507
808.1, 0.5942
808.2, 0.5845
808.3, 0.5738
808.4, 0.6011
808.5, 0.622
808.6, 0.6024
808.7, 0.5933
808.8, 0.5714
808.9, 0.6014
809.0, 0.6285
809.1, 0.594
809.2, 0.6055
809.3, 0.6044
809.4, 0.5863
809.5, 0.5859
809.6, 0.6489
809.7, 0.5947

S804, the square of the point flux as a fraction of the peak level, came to 1.08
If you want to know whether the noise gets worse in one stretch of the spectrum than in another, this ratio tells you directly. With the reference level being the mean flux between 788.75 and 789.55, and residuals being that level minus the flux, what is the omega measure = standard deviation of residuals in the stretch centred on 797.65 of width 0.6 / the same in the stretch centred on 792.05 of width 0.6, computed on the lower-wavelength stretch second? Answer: 0.87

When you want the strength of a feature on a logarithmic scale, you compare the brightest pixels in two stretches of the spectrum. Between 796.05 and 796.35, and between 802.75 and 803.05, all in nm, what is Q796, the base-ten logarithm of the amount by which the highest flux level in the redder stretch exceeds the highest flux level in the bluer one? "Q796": -0.97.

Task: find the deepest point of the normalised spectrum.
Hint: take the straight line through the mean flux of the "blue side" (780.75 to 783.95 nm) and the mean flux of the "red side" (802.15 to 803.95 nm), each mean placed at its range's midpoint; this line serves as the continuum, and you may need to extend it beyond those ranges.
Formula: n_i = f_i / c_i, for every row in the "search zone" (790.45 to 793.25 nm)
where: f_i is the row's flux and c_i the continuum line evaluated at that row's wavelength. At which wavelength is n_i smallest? 790.8 nm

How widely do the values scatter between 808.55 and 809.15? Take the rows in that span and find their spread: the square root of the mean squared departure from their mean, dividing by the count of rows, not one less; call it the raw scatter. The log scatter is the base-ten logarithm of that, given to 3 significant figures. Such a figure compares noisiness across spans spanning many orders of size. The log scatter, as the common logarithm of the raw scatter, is -1.77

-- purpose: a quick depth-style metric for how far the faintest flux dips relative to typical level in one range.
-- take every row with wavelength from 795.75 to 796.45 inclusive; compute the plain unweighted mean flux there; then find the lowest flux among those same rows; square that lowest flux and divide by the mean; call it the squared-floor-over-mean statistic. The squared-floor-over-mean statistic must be 0.522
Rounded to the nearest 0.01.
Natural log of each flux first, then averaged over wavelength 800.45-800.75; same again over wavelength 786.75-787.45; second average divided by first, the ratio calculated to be 0.94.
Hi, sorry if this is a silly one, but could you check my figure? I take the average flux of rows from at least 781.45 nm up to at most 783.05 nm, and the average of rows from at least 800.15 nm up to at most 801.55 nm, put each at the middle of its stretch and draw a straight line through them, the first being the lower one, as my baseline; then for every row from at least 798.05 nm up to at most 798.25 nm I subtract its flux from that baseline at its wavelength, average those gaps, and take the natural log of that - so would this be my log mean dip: -2.8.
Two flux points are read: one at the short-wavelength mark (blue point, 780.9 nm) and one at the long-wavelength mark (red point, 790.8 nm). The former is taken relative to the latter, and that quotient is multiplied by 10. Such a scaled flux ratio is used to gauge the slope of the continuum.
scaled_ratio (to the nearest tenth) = 12.3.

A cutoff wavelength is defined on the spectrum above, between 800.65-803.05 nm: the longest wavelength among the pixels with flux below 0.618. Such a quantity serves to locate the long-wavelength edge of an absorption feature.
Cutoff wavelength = 803.0 nm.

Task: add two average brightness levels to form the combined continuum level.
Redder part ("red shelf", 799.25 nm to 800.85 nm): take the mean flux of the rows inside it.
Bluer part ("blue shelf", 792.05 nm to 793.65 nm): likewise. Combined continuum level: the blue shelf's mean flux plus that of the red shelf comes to 1.19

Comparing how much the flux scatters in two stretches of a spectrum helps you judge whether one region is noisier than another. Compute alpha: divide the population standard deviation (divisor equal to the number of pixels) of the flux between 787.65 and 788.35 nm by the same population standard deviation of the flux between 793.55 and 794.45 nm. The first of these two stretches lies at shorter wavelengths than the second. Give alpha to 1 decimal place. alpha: 1.3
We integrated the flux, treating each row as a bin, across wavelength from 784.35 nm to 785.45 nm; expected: 0.653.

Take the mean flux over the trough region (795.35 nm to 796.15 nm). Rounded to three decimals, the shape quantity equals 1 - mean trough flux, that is 0.426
